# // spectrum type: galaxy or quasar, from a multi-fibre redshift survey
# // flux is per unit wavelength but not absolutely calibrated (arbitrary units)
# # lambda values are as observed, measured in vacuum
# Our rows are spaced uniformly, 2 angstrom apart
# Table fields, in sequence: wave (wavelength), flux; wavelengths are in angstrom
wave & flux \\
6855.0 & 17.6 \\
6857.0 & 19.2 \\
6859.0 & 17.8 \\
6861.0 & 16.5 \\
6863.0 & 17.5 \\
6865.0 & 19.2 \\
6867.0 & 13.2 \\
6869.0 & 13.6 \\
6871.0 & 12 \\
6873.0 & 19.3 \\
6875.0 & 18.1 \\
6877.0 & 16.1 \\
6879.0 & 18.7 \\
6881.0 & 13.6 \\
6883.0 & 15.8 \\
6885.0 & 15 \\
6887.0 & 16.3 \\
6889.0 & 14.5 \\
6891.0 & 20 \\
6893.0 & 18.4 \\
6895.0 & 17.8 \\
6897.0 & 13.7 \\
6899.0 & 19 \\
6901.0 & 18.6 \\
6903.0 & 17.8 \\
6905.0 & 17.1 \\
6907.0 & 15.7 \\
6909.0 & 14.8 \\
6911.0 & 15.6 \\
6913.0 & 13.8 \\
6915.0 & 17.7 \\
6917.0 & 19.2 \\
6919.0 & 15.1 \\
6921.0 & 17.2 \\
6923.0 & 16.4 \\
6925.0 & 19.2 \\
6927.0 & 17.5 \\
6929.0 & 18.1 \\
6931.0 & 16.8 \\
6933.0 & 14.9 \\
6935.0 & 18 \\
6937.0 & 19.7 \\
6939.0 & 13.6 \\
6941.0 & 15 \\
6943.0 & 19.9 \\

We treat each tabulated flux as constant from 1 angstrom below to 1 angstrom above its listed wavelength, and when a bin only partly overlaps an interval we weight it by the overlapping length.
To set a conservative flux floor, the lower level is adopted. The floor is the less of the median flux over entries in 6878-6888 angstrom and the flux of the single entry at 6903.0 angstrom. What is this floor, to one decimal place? 15.8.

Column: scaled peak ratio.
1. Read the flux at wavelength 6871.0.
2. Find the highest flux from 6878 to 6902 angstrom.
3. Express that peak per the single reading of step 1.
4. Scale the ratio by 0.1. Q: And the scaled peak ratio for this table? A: 0.167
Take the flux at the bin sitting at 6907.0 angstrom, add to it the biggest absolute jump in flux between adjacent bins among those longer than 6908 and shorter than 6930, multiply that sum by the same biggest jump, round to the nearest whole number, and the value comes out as 81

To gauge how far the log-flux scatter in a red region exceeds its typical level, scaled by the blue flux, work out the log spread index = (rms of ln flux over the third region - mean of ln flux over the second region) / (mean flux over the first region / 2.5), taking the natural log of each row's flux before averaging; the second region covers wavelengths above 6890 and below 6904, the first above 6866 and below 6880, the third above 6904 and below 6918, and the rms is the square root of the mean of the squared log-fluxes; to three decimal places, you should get -0.015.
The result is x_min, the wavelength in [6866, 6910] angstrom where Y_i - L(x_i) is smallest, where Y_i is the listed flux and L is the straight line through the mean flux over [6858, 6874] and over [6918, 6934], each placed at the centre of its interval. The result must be 6871.0 angstrom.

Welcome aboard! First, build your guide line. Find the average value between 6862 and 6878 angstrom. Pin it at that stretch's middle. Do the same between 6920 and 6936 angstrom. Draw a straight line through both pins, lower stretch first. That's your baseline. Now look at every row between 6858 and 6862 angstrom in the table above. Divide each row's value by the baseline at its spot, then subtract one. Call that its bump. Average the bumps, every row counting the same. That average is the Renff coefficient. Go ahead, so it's 0.077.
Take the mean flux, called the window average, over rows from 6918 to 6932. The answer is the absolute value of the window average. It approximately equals 17.2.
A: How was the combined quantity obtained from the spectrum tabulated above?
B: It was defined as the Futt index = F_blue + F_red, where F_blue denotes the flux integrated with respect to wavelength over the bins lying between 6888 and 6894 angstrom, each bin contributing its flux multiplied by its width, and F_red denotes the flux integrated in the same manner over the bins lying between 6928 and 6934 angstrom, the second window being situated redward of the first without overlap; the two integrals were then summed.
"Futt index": 205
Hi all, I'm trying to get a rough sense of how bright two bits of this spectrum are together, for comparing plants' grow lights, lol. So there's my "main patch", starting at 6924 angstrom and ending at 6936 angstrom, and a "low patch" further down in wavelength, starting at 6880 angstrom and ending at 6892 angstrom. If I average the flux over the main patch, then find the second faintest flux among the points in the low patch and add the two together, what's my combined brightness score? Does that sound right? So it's 31.9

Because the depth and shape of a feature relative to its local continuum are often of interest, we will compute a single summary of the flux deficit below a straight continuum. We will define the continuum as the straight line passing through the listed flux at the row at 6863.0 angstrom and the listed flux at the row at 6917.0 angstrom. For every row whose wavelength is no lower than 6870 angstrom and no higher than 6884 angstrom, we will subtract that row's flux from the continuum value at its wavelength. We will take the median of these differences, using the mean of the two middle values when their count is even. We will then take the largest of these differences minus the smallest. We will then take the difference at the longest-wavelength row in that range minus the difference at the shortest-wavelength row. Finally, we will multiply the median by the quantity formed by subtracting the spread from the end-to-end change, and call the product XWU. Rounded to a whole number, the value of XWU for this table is -20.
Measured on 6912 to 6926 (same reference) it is -22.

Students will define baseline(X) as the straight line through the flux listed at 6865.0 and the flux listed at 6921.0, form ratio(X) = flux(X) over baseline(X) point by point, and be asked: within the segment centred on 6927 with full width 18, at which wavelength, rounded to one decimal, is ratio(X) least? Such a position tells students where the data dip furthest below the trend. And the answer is 6919.0 angstrom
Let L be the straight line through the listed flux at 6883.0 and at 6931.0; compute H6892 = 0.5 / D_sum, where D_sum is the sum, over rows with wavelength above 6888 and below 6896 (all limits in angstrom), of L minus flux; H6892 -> -0.07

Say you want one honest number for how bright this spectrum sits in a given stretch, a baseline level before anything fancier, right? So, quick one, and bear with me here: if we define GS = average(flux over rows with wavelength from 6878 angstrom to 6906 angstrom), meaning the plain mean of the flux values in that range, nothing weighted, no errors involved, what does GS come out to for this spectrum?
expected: 16.9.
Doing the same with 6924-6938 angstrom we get 17.7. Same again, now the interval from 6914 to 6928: 17.5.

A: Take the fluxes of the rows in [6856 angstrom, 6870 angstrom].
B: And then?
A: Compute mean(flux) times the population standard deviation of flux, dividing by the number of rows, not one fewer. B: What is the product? 38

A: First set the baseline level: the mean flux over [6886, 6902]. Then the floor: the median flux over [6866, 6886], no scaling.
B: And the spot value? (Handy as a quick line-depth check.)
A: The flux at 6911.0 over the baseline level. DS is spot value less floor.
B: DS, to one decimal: -14.5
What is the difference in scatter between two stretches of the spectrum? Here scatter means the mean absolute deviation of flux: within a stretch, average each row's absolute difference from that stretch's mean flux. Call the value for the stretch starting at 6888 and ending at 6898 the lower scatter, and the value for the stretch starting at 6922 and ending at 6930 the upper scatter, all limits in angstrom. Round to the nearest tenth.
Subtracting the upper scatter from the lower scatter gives 1.4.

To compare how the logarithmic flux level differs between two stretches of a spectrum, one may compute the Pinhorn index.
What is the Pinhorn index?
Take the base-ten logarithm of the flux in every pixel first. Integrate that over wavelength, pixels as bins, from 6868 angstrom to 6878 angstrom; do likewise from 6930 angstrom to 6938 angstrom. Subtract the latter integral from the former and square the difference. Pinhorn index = 4.1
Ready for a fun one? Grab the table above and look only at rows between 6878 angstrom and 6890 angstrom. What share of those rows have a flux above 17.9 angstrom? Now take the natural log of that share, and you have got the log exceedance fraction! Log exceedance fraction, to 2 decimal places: -1.79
